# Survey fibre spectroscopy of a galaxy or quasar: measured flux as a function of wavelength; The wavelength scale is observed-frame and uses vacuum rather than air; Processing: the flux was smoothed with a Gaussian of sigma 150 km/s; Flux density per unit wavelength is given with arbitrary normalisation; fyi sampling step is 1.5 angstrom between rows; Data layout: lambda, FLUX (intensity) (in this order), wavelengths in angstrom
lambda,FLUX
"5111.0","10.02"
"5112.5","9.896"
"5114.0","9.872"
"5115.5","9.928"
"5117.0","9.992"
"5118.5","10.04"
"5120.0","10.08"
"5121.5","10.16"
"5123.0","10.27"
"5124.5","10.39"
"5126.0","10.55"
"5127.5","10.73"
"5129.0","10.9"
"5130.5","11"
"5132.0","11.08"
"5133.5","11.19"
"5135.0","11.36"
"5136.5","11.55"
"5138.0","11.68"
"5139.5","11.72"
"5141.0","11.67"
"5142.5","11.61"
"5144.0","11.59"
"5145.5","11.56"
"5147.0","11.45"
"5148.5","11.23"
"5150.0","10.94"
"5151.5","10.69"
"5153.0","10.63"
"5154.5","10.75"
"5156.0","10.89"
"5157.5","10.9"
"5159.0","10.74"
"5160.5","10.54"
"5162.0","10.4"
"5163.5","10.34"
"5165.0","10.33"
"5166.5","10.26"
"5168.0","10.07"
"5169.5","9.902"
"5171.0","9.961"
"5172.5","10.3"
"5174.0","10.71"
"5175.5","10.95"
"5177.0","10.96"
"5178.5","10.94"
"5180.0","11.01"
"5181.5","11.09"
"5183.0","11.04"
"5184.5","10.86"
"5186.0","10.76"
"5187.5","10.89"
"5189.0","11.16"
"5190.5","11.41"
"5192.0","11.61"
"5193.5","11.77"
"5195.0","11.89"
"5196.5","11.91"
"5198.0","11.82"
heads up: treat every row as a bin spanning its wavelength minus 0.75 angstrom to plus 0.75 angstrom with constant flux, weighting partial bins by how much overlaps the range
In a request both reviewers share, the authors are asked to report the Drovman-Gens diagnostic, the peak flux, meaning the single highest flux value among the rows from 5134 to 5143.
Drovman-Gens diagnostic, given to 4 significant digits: 11.72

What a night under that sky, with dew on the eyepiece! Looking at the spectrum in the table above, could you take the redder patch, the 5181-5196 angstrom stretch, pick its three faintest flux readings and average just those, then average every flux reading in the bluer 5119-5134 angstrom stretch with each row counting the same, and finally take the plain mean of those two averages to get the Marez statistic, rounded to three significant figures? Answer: 10.7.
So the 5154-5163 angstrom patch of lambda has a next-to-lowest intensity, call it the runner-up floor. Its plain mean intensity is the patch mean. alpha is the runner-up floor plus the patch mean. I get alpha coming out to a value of 21.2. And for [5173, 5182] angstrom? 21.9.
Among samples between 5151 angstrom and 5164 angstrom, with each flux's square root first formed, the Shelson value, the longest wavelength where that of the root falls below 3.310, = 5163.5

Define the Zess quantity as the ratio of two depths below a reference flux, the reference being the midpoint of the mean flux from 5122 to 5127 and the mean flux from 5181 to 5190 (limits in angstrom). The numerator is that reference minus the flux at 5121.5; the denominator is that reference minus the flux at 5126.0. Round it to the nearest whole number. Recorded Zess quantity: 4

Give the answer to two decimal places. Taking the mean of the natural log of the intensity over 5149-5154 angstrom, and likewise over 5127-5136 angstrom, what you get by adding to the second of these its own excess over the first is 2.43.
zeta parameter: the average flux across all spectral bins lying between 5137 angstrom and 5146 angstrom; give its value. 11.64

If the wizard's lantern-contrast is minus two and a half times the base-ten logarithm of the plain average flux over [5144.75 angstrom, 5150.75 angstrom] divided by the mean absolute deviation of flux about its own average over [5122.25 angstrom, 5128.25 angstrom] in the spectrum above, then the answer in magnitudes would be -4.7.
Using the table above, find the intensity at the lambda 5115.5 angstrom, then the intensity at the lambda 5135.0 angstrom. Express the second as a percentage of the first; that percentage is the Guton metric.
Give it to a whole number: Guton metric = 114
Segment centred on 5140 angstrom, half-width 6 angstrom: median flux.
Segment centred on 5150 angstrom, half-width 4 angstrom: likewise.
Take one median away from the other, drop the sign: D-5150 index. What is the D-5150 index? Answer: 0.660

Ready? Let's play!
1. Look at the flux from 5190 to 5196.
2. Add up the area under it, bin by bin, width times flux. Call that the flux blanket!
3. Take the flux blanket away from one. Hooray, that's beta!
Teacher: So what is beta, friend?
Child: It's -69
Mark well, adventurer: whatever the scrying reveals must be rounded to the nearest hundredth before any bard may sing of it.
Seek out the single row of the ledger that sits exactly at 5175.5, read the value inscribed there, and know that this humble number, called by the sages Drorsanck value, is 10.95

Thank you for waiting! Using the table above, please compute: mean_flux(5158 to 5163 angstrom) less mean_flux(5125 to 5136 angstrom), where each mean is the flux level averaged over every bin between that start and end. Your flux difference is -0.41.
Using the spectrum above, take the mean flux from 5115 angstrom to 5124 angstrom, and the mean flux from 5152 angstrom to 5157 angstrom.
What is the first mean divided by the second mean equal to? 0.94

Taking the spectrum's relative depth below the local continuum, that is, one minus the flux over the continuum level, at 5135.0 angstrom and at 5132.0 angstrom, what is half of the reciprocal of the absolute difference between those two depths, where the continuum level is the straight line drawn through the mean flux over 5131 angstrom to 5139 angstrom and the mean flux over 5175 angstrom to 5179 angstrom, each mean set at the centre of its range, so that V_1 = 18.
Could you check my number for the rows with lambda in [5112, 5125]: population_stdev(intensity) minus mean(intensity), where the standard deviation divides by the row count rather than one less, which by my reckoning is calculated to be -9.9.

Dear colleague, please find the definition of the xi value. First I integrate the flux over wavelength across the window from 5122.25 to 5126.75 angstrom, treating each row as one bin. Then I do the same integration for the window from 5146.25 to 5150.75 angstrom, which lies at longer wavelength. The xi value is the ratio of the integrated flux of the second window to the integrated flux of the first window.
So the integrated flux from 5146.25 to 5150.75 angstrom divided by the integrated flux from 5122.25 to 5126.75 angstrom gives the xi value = 1.08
